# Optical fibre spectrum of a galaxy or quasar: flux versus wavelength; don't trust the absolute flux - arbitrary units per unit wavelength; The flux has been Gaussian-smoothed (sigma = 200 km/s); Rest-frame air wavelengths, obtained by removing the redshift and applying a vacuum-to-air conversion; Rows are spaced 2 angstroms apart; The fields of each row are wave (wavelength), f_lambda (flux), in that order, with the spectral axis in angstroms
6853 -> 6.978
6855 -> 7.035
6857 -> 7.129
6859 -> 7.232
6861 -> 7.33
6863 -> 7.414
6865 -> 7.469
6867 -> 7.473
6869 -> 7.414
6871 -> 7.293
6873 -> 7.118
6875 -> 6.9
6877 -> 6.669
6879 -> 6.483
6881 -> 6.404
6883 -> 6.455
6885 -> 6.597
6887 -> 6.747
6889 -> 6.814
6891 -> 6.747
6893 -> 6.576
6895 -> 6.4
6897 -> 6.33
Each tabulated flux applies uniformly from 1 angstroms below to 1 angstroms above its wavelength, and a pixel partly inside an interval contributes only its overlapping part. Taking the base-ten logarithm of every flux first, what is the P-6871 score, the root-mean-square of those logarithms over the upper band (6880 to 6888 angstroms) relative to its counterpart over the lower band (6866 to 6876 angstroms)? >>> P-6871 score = 0.95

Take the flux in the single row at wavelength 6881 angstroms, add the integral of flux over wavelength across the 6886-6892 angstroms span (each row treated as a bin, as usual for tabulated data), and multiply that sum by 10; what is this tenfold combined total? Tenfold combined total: 470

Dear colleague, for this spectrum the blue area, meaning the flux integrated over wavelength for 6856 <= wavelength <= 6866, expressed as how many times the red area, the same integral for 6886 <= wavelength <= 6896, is 1.1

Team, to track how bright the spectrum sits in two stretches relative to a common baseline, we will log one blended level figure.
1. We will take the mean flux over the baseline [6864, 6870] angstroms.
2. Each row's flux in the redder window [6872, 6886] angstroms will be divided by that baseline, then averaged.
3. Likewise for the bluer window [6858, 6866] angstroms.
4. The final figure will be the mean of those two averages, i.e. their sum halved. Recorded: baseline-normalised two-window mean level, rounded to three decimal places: 0.941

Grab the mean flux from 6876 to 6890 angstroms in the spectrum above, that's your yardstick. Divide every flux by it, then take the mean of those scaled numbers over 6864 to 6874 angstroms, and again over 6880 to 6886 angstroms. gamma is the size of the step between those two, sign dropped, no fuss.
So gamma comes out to 0.132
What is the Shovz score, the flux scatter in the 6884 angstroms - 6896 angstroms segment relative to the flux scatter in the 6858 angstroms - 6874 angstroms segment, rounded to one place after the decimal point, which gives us 1.2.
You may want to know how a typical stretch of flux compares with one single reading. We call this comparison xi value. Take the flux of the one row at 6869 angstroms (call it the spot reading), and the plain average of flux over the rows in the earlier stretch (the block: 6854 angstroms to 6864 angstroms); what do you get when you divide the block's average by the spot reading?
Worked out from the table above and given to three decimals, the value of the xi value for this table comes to 0.975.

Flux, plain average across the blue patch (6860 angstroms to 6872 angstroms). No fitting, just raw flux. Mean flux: 7.4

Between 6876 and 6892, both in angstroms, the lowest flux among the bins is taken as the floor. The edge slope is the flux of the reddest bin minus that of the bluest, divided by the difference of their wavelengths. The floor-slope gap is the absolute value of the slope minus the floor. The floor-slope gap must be 6.40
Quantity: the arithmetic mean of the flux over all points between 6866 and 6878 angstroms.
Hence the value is 7.1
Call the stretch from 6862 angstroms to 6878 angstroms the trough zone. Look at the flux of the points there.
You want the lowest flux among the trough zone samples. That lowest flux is 6.669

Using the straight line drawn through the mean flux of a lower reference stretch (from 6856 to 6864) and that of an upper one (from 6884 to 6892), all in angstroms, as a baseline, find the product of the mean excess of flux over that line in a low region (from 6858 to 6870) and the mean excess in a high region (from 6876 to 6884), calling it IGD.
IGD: -0.07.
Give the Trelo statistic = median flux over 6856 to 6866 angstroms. 7.33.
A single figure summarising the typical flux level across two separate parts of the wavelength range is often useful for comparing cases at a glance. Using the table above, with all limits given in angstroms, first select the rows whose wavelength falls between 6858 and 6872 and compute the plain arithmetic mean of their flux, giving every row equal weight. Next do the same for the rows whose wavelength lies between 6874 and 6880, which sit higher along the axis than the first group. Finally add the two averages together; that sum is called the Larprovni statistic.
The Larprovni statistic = 14.1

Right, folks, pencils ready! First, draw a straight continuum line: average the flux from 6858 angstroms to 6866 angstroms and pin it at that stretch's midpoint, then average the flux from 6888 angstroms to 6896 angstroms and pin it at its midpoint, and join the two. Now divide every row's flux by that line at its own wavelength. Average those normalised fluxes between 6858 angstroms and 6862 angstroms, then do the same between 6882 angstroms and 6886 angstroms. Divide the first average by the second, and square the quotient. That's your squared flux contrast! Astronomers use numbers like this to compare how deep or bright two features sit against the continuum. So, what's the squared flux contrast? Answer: 1.06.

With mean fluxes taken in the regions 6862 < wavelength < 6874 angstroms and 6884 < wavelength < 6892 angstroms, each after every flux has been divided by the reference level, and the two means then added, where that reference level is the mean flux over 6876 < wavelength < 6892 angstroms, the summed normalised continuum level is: 2.13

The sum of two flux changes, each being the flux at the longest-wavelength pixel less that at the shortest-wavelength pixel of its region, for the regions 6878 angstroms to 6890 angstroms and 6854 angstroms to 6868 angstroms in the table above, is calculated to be 0.8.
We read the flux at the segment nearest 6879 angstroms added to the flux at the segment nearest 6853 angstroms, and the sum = 13.5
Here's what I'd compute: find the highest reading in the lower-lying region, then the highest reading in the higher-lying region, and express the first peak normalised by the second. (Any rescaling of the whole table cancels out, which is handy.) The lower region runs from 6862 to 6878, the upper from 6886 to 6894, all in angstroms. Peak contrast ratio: 1.10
